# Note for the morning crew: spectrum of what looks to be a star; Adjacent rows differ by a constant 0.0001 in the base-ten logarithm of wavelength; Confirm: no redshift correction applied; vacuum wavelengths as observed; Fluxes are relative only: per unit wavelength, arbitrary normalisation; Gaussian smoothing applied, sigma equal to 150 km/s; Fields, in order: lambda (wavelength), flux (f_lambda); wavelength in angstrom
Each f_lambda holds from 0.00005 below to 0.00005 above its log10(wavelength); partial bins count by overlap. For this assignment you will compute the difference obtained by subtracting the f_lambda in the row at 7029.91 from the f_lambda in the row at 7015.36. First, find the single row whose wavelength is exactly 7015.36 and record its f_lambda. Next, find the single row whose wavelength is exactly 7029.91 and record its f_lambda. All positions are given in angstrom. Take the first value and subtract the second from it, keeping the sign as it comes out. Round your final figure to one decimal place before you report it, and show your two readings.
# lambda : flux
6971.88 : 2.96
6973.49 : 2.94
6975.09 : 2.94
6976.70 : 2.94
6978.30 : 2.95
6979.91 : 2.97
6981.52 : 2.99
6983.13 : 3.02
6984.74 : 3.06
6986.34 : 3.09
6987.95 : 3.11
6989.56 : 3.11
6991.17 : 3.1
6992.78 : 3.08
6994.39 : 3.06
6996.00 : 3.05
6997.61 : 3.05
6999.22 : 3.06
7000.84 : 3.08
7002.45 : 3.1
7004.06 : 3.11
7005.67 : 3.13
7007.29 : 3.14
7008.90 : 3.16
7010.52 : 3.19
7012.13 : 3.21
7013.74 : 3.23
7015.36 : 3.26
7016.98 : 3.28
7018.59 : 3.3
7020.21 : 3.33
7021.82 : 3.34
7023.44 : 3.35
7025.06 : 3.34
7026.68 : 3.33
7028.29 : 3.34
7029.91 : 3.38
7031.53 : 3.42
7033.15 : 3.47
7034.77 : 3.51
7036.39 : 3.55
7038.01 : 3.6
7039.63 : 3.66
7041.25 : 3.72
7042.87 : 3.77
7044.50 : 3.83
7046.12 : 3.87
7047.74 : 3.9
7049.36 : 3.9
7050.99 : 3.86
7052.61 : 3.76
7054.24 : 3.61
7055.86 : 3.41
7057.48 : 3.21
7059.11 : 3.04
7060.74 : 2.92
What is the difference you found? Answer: -0.1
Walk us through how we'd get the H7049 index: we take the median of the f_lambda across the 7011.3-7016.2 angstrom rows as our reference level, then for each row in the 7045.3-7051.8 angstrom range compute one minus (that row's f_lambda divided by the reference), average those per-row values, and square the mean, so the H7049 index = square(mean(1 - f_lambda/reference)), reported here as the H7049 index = 0.041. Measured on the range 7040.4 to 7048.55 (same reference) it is 0.033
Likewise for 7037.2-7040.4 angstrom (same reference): 0.015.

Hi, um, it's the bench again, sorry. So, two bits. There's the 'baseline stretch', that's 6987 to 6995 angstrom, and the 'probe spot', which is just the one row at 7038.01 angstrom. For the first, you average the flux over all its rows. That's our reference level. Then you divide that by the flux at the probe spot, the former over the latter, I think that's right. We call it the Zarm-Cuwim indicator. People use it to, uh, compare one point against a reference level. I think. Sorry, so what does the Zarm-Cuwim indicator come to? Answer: 0.86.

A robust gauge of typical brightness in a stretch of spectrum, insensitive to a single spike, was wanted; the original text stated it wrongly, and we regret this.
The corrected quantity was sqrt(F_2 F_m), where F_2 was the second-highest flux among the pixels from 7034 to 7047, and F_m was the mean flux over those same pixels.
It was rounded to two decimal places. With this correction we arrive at 3.76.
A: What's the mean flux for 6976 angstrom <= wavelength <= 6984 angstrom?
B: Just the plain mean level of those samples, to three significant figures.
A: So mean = 2.97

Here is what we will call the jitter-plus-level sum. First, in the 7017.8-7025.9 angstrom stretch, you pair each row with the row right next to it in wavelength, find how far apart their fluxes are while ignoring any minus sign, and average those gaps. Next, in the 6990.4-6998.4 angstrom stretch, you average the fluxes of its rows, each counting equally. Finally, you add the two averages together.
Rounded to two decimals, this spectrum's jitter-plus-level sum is 3.08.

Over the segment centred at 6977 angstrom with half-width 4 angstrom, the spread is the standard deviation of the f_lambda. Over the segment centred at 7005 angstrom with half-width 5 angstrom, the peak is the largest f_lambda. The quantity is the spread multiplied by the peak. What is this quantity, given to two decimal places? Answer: 0.04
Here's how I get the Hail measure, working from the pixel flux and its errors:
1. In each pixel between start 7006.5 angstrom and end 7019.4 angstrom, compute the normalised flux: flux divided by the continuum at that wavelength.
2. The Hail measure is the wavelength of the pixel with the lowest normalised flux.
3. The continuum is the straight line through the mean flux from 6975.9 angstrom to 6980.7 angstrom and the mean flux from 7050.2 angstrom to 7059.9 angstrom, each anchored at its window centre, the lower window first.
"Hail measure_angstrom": 7007.29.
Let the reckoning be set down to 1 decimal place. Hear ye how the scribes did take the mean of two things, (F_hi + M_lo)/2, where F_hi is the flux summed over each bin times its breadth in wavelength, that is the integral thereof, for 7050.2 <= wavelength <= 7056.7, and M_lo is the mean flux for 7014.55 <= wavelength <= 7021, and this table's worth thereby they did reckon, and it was 13.5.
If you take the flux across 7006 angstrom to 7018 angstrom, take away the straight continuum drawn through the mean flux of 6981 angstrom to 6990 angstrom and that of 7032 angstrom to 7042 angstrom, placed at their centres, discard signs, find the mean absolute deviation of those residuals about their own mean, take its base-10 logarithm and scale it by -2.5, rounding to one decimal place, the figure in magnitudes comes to 4.8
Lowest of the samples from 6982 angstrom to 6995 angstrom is 3.02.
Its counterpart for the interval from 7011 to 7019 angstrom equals 3.21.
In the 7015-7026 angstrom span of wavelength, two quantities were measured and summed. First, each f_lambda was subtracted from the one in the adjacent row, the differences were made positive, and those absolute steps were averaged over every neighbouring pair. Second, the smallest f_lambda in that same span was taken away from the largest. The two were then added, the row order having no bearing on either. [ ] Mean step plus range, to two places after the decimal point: 0.11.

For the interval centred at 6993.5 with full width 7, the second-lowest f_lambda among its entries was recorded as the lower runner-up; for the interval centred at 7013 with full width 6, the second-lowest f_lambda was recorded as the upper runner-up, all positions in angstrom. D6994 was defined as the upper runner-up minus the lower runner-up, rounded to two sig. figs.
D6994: 0.15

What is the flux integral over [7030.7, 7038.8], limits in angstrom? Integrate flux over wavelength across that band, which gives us 28.4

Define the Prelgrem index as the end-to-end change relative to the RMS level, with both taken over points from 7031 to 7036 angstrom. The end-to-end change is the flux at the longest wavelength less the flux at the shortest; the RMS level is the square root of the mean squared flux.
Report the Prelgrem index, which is 0.0260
